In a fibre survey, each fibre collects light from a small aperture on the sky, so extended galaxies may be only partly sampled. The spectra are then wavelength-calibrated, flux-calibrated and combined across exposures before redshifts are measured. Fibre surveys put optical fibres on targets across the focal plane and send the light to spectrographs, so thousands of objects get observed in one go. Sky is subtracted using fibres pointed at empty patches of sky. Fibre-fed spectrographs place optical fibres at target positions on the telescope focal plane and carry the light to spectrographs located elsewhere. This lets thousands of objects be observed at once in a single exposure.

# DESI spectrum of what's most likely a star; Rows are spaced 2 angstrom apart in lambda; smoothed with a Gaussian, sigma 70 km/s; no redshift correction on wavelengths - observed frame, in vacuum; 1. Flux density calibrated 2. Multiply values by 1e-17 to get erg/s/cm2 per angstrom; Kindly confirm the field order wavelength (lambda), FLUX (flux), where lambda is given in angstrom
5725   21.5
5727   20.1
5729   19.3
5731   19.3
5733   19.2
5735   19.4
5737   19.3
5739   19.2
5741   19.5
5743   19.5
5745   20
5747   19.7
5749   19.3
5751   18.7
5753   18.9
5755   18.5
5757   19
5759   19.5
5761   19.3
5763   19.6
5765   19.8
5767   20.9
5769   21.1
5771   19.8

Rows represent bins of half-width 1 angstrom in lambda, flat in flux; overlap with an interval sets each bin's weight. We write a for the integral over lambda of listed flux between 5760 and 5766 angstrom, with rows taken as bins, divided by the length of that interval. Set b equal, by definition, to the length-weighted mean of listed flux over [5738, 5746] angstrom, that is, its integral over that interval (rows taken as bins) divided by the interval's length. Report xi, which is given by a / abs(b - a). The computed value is 1174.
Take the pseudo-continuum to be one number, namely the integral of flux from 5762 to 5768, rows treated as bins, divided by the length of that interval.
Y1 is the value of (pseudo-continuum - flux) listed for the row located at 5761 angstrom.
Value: 0.8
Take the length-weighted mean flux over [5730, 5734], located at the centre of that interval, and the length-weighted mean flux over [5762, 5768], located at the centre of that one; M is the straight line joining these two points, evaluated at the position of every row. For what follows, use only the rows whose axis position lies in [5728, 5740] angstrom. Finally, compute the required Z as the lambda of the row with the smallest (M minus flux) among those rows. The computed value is 5729 angstrom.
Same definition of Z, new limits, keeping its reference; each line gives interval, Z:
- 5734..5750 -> 5745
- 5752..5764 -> 5759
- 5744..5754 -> 5745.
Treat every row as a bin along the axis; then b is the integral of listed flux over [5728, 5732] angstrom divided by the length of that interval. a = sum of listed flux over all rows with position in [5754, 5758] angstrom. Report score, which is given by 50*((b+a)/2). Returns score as 1420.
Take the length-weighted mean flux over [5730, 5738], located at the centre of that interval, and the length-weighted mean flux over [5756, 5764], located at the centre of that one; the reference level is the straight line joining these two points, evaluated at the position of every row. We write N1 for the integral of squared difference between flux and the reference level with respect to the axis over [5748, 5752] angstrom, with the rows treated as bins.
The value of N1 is 0.8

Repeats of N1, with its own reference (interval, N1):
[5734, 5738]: 0.0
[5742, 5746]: 1.0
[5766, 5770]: 10.7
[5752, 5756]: 1.8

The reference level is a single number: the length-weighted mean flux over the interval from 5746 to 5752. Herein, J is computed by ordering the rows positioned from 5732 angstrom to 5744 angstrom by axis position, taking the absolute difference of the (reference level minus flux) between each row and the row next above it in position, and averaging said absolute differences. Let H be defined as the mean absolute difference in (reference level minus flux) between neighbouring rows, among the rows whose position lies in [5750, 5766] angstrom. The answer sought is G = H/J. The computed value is 2.3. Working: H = 0.33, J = 0.14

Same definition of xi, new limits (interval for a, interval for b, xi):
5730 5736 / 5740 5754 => 270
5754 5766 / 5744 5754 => 526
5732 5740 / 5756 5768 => 47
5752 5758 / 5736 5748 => 26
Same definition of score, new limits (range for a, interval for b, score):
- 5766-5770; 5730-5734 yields 1531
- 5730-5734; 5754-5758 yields 1431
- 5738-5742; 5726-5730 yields 1460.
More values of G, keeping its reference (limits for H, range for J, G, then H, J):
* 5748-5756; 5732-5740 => 3.0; 0.40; 0.13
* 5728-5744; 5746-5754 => 0.3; 0.11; 0.40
